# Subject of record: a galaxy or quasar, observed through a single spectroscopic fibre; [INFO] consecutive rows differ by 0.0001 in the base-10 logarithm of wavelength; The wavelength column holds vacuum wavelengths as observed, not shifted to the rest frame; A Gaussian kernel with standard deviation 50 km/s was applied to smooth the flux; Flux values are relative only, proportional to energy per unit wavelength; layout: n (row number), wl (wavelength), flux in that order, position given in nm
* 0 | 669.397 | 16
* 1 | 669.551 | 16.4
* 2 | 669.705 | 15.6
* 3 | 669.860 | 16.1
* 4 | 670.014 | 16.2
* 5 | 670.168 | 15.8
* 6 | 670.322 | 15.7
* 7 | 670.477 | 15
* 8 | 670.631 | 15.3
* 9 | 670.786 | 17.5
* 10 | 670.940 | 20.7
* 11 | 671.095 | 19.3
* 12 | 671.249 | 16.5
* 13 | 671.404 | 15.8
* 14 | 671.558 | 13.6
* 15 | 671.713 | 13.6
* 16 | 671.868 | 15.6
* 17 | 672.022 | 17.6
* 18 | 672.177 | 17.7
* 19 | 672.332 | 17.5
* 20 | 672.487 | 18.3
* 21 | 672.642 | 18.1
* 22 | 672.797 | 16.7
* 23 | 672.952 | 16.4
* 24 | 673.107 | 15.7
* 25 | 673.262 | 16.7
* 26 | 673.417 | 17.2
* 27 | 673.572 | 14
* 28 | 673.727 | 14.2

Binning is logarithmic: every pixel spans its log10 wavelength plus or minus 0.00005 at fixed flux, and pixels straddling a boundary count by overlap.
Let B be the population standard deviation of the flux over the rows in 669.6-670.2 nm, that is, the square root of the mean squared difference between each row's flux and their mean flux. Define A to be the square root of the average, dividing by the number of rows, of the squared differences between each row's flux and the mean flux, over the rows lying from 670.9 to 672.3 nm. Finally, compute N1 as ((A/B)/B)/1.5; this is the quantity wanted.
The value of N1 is 26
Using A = 2.3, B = 0.2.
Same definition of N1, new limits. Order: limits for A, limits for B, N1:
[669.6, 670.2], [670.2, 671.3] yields 0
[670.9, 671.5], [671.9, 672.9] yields 5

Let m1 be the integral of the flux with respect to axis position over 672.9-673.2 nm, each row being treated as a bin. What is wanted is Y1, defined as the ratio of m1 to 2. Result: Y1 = 2.41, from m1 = 4.82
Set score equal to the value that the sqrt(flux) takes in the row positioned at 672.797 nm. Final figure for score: 4.09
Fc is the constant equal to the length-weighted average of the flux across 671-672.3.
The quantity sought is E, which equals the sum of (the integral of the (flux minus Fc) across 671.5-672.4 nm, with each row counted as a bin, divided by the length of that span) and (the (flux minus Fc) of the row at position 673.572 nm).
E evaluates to -3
